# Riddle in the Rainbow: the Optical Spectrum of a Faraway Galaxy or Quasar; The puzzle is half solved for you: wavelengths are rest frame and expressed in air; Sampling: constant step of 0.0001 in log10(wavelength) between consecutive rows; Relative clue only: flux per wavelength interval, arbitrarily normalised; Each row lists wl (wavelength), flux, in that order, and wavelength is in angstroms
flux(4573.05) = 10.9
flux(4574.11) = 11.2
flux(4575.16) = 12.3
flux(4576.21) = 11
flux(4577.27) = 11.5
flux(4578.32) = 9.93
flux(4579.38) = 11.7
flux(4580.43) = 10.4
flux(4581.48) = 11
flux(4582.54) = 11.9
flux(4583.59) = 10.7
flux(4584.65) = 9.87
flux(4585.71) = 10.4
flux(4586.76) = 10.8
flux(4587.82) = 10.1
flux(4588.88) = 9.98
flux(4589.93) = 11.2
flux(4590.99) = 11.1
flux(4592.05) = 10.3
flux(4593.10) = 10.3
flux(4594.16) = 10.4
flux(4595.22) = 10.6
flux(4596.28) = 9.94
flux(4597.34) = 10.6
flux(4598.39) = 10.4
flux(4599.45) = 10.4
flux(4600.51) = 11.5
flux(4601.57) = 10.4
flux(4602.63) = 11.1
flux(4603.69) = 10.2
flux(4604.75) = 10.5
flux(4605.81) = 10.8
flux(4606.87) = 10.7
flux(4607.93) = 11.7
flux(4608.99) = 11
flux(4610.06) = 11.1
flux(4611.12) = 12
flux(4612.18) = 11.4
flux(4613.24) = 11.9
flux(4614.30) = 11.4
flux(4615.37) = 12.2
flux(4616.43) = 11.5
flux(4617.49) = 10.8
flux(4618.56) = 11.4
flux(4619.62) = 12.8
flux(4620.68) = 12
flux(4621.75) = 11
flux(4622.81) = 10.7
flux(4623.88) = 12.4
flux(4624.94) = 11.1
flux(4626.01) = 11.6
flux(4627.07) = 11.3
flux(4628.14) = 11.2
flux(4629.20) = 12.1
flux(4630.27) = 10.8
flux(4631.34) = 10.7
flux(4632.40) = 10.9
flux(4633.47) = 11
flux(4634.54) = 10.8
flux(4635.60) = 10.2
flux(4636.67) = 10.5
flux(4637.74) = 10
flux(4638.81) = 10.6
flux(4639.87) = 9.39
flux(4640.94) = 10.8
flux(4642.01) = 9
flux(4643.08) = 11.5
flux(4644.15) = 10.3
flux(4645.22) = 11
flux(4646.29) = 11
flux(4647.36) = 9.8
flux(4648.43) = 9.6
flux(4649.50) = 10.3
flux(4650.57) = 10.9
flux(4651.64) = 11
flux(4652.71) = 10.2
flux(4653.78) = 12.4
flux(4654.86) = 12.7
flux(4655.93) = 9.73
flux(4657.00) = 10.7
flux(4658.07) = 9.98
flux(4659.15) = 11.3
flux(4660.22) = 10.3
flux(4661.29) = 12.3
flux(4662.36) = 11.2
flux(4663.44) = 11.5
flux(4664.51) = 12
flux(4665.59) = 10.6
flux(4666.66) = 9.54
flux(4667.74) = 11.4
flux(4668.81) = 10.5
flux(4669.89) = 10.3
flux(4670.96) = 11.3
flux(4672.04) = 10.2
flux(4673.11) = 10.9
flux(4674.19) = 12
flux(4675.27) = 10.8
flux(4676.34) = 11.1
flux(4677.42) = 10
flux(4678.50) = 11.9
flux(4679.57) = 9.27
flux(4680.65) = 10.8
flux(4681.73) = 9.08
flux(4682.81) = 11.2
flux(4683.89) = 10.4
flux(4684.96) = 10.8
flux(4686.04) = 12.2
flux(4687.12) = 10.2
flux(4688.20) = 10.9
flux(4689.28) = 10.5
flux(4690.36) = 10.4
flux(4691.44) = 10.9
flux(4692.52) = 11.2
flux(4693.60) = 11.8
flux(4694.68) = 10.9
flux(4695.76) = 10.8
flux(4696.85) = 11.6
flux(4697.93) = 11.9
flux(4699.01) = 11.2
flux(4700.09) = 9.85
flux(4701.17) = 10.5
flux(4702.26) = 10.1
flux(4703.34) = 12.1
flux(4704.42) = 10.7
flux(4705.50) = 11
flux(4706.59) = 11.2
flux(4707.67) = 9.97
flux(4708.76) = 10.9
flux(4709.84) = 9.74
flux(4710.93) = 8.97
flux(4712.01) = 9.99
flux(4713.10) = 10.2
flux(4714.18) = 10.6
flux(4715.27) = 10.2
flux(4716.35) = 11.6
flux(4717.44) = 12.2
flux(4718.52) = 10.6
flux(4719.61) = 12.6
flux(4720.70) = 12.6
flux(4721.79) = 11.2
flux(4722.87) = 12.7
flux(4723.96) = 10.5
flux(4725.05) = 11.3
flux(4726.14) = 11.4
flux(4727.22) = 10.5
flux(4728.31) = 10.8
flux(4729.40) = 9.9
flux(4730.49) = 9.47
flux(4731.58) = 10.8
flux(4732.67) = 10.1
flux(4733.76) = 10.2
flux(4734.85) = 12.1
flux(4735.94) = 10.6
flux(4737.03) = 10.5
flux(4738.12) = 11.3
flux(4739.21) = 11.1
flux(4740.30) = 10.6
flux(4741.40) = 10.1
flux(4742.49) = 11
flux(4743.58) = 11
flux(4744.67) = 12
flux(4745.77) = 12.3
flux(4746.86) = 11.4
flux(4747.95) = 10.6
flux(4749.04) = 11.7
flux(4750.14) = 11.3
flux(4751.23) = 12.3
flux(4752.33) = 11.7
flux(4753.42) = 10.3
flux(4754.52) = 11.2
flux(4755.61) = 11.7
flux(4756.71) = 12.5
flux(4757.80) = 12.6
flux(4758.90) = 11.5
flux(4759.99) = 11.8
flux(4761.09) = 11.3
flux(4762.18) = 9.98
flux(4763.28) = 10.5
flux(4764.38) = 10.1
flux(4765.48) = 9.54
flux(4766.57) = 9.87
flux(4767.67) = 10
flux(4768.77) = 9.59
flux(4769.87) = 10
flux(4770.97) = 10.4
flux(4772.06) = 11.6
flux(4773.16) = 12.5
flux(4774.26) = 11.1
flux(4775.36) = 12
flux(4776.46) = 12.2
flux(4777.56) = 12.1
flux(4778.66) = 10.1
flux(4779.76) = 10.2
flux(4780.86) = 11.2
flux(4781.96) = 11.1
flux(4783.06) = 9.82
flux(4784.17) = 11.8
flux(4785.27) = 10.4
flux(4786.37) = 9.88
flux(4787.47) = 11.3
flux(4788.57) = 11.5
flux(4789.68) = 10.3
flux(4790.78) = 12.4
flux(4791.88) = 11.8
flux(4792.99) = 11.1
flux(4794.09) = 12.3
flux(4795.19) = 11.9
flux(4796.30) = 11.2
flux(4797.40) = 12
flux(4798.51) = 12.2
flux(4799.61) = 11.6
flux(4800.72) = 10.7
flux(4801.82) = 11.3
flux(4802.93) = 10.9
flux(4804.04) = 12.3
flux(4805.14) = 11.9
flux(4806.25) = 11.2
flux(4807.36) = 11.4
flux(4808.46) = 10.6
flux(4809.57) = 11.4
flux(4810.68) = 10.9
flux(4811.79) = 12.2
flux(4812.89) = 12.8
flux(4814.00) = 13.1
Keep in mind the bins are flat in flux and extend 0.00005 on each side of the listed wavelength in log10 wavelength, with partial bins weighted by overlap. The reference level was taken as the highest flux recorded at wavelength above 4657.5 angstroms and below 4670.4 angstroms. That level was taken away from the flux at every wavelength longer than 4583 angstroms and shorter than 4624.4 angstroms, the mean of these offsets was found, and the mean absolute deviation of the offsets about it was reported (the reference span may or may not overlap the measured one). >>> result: 0.58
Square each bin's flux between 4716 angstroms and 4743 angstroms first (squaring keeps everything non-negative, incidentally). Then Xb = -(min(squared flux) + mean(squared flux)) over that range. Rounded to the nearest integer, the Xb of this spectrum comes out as -212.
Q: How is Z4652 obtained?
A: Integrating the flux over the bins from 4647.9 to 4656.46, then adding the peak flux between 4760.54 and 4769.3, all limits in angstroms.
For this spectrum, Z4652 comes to 104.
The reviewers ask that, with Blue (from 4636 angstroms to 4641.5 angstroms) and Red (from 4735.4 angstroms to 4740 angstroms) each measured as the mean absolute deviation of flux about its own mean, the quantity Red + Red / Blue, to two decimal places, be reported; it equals 1.05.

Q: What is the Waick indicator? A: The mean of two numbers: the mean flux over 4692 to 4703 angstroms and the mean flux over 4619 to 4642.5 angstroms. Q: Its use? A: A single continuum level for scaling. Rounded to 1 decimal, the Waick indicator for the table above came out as 11.0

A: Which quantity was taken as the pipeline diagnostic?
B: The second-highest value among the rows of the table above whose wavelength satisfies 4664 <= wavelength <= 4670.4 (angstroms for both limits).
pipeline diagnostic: 11.4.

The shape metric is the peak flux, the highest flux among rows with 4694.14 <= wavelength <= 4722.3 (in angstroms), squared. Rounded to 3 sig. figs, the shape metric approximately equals 159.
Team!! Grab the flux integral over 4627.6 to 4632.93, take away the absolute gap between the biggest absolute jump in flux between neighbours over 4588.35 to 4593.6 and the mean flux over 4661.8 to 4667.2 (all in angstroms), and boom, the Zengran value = 49.6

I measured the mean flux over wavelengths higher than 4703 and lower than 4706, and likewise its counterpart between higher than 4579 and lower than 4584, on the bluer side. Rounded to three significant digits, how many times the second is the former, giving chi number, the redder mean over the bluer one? 1.01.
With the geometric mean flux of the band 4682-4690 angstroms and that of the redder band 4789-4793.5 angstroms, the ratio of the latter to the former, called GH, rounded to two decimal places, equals 1.05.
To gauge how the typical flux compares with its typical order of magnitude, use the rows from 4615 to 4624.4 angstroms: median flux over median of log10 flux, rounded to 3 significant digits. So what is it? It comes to 10.8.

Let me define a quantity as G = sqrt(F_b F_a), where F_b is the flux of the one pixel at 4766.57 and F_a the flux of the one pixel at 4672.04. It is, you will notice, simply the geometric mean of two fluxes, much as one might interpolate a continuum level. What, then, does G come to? 10.0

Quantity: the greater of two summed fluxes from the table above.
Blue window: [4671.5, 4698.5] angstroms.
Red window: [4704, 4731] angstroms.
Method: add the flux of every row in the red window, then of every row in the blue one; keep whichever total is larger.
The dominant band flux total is 272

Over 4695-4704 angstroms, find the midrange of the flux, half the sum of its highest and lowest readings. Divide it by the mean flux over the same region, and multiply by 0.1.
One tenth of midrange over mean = 0.100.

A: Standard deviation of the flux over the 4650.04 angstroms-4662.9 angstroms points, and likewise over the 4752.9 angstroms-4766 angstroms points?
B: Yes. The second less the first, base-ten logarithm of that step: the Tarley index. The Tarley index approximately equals -1.7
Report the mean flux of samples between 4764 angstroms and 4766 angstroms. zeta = 9.8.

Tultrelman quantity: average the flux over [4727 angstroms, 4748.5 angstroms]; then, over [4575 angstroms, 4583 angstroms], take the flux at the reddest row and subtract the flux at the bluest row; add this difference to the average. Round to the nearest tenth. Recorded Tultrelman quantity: 10.4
